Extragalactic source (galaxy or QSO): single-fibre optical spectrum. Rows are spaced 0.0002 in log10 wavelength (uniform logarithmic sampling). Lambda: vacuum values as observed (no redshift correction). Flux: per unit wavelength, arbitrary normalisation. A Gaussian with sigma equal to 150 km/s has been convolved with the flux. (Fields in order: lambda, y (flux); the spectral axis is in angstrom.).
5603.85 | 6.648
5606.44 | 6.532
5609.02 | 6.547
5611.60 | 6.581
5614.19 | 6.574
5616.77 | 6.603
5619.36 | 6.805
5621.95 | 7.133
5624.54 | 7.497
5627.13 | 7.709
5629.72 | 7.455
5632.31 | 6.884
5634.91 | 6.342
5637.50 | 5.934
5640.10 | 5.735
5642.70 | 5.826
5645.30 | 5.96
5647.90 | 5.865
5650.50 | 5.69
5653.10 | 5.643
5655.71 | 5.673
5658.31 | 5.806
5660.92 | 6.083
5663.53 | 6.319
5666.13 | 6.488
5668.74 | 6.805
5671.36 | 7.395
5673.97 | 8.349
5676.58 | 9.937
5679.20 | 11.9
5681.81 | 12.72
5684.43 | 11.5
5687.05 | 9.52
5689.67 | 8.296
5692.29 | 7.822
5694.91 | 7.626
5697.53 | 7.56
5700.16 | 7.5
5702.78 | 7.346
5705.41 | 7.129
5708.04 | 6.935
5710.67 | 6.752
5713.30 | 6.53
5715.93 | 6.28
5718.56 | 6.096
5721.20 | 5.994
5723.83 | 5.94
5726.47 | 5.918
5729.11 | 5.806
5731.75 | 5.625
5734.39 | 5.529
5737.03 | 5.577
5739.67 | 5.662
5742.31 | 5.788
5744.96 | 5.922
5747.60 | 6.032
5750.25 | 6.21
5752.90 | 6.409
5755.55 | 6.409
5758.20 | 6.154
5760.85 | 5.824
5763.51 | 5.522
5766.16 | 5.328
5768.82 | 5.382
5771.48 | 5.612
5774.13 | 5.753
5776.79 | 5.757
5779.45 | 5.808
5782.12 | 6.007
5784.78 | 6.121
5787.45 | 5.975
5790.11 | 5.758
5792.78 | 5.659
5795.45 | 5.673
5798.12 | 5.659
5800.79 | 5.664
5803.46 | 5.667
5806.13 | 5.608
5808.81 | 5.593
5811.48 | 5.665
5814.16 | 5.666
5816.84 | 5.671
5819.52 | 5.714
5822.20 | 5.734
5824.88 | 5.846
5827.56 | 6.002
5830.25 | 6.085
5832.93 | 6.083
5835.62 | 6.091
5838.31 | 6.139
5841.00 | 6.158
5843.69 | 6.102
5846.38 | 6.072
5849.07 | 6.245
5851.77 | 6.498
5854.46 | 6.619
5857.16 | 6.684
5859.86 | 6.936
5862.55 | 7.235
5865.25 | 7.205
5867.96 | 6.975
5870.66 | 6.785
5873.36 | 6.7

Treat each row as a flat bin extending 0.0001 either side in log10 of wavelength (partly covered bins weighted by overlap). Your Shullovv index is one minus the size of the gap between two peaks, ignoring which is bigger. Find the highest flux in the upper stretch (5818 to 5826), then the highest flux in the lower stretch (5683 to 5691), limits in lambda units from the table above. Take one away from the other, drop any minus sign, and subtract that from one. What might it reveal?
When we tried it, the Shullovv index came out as -4.7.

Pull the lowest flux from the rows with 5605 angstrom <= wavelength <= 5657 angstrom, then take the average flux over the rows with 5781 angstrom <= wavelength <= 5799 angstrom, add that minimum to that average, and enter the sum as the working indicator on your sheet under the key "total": 11.5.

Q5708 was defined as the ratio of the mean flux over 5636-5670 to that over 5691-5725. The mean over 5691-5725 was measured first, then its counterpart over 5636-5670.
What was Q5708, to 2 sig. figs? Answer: 0.87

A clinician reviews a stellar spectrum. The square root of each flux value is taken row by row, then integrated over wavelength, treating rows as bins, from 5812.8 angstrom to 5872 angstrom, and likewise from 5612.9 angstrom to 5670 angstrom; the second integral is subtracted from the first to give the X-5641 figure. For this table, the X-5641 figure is 4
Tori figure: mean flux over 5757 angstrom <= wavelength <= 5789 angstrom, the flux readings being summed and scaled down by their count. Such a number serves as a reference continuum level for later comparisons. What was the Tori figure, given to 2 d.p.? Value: 5.77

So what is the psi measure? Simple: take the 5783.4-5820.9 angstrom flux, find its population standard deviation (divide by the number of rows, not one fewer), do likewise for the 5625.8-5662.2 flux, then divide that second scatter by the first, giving 4.6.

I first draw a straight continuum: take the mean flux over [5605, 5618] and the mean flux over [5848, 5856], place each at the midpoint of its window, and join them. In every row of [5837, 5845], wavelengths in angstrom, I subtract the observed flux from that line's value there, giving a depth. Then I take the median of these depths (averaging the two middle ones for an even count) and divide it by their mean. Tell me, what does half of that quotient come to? 0.49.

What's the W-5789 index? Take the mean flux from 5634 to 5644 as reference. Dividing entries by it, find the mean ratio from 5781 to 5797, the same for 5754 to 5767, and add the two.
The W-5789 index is 1.97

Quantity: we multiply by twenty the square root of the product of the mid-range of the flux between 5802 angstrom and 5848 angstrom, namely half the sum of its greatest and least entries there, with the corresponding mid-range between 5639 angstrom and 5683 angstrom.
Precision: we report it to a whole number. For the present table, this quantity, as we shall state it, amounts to 147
